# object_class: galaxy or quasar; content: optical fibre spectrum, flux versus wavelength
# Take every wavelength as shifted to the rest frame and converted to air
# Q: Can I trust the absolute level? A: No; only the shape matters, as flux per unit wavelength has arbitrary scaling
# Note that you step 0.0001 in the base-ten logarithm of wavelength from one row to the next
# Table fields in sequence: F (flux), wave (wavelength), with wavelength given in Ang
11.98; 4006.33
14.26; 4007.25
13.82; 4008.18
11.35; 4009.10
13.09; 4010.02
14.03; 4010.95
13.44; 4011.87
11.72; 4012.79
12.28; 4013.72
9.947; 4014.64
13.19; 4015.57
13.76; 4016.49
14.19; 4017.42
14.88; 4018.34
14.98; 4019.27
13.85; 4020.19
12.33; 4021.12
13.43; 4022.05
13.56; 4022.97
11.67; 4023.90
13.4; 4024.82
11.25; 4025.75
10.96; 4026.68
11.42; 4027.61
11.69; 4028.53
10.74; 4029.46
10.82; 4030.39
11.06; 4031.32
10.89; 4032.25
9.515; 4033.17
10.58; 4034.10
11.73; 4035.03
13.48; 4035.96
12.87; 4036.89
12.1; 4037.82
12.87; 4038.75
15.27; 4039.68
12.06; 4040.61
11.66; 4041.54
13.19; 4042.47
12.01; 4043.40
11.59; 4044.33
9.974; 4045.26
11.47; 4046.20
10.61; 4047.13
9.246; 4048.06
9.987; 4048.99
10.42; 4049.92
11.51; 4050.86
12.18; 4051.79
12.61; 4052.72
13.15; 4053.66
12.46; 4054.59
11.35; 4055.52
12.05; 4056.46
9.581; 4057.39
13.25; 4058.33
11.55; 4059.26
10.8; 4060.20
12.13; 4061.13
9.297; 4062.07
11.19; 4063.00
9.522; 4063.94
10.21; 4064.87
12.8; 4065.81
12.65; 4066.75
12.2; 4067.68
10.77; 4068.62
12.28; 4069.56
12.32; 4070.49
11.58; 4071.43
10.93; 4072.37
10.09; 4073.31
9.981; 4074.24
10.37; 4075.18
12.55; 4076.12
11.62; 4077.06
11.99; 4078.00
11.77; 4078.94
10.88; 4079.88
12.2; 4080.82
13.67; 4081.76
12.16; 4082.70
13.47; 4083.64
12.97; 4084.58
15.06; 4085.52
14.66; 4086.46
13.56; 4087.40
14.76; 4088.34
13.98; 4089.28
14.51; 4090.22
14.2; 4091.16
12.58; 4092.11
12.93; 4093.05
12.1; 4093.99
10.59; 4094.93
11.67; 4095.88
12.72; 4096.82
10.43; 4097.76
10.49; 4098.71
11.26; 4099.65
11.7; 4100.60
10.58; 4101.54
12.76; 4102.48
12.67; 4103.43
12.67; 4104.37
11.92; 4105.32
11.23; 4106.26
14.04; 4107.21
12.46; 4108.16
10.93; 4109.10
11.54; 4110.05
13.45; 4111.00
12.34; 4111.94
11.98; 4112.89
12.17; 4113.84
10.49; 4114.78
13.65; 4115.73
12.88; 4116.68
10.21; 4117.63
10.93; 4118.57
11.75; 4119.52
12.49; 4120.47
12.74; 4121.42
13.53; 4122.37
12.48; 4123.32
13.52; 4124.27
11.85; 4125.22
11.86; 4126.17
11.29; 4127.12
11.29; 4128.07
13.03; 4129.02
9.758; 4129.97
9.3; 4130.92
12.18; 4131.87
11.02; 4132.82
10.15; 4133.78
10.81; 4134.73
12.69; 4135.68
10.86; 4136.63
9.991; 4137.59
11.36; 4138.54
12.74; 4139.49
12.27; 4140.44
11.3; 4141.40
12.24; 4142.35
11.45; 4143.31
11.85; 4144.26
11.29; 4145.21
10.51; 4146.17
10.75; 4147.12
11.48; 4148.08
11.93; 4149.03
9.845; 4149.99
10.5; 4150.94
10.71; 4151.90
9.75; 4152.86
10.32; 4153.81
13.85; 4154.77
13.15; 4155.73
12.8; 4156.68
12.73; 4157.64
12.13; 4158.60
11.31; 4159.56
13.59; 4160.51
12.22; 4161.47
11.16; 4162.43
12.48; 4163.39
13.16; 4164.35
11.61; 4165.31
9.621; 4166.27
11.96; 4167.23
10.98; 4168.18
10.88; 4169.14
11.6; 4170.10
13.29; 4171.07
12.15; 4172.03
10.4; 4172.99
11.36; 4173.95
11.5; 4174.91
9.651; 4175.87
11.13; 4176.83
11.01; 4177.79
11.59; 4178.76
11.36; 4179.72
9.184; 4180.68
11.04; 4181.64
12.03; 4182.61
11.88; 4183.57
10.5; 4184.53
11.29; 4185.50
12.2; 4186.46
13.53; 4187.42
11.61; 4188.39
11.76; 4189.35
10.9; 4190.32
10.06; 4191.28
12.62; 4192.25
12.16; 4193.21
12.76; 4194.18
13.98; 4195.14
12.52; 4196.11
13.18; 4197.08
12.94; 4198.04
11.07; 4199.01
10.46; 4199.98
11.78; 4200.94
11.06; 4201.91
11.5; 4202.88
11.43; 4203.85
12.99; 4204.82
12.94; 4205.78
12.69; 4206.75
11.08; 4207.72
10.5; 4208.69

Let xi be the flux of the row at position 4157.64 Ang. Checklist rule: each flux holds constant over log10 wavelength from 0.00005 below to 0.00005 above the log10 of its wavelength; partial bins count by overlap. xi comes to 12.73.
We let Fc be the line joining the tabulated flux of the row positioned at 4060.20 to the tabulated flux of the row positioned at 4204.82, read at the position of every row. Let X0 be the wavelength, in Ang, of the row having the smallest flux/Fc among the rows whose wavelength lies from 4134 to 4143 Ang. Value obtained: 4137.59 Ang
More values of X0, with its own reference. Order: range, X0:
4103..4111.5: 4109.10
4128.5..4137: 4130.92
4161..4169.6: 4166.27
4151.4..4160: 4152.86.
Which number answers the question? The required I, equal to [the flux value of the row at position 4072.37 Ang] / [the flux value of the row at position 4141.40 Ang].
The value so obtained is 0.97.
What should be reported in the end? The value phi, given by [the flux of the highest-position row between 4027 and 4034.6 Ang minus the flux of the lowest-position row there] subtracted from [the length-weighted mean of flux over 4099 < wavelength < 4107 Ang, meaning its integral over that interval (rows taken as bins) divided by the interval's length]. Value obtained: 12.7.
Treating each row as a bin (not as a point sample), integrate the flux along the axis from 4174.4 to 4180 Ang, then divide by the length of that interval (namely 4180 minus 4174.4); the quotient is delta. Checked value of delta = 11.0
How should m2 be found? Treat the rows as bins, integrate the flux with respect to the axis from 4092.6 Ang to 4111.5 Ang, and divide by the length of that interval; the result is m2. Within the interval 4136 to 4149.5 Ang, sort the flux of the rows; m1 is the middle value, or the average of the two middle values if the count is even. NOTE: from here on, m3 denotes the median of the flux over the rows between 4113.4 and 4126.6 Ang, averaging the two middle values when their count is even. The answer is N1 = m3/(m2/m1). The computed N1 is 11.8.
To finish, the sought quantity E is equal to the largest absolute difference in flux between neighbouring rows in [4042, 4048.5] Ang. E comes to 1.6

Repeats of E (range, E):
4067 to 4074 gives 1.5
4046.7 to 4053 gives 1.4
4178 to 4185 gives 2.2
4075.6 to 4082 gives 1.5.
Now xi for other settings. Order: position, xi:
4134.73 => 10.81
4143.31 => 11.45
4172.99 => 10.4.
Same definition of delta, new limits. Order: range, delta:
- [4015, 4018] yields 13.6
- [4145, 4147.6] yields 10.8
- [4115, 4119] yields 11.8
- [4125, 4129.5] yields 11.9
